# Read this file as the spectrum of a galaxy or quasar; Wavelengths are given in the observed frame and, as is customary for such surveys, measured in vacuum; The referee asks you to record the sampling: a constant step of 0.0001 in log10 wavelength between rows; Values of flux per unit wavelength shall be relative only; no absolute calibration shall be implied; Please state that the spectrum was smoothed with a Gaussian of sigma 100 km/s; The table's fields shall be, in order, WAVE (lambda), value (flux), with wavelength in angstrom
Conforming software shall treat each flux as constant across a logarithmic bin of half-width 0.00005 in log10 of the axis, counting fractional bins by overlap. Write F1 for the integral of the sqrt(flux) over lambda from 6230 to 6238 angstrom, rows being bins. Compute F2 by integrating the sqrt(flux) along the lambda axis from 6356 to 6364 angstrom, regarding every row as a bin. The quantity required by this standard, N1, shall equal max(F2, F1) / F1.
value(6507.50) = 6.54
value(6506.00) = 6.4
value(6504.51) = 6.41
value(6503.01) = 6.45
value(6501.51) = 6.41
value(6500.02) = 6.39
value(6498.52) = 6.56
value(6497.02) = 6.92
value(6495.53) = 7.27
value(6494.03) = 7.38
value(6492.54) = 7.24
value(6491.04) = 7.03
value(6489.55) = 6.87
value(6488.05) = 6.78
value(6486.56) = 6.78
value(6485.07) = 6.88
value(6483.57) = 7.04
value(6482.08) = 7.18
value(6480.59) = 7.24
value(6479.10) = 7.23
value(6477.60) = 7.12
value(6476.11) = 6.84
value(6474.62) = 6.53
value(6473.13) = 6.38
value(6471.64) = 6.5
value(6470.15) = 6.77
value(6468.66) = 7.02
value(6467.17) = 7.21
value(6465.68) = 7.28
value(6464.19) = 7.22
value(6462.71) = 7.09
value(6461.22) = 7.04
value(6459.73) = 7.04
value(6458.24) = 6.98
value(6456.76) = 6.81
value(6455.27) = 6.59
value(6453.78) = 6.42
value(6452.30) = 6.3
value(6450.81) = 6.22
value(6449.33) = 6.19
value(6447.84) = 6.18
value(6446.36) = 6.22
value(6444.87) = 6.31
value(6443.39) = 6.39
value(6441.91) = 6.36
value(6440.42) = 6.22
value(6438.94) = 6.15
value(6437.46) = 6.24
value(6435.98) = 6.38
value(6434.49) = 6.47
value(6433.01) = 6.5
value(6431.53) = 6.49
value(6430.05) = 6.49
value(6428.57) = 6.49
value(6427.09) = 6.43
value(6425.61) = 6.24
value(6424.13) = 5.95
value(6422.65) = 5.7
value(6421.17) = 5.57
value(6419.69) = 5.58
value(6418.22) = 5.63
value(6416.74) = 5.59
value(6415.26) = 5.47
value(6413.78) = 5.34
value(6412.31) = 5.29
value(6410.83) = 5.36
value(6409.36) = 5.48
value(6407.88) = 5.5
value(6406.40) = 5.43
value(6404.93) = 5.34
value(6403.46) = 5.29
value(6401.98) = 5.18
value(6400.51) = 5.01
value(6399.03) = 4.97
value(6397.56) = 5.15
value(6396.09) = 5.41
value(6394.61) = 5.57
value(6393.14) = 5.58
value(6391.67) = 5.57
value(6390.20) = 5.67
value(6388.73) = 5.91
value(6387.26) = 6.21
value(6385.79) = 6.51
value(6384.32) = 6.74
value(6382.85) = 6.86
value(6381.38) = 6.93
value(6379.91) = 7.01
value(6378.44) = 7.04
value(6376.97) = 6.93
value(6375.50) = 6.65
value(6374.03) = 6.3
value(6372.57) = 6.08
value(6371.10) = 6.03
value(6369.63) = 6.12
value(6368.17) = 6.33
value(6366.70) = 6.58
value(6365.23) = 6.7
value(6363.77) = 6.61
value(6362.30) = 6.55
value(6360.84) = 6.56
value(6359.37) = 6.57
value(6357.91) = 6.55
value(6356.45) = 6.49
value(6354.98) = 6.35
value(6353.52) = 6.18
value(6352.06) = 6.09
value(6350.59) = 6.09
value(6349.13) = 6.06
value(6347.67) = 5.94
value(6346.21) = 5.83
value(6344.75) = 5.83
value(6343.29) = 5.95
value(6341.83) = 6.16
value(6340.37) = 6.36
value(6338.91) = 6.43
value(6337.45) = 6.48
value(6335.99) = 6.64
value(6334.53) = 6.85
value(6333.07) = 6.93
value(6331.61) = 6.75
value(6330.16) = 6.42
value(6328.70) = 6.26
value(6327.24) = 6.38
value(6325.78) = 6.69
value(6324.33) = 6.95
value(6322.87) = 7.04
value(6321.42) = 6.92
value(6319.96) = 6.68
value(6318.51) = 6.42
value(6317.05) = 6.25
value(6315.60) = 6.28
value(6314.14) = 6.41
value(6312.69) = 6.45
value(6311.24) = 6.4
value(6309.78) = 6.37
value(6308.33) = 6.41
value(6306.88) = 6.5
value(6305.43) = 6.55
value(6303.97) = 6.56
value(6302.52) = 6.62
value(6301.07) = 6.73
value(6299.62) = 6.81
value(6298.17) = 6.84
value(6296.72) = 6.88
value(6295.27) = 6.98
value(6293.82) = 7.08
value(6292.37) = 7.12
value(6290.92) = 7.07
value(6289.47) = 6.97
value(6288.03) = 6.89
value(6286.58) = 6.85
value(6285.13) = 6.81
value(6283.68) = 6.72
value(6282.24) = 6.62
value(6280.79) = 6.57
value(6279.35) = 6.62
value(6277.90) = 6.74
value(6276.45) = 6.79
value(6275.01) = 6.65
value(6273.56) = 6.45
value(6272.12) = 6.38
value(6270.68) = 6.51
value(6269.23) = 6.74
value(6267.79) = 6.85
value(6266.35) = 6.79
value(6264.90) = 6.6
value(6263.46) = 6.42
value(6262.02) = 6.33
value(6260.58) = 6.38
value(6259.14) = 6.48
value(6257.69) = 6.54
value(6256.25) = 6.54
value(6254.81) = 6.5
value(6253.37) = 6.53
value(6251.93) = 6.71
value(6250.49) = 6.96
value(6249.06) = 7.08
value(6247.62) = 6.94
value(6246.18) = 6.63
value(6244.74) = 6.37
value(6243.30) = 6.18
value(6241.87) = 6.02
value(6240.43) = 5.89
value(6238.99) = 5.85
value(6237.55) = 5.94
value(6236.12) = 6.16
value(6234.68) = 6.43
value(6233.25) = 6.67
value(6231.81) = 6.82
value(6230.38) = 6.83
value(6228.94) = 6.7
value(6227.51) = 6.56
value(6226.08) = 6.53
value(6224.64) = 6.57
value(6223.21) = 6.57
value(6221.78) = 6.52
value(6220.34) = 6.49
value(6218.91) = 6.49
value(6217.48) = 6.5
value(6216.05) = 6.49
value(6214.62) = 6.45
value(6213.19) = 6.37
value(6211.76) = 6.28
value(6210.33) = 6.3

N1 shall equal 1.006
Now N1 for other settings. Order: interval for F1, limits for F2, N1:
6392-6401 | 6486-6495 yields 1.151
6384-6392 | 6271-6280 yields 1.171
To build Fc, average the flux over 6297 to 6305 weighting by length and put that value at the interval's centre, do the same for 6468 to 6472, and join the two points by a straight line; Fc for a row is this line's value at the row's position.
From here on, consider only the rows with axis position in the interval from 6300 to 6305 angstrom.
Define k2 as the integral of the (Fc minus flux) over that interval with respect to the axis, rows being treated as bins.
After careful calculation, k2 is 0.3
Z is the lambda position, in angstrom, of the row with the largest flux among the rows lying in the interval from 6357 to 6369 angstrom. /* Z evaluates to 6365.23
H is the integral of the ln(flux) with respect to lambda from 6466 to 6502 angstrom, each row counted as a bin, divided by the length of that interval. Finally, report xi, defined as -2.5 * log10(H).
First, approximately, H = 1.93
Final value -0.715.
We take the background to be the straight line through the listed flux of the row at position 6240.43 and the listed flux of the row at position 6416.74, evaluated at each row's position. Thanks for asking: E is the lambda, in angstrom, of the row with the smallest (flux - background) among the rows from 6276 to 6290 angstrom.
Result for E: 6280.79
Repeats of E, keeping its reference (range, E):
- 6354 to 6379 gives 6371.10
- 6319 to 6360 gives 6344.75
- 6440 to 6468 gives 6447.84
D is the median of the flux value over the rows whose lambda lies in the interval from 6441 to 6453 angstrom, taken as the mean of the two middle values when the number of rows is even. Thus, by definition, 6.3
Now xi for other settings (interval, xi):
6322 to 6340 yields -0.693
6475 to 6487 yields -0.725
